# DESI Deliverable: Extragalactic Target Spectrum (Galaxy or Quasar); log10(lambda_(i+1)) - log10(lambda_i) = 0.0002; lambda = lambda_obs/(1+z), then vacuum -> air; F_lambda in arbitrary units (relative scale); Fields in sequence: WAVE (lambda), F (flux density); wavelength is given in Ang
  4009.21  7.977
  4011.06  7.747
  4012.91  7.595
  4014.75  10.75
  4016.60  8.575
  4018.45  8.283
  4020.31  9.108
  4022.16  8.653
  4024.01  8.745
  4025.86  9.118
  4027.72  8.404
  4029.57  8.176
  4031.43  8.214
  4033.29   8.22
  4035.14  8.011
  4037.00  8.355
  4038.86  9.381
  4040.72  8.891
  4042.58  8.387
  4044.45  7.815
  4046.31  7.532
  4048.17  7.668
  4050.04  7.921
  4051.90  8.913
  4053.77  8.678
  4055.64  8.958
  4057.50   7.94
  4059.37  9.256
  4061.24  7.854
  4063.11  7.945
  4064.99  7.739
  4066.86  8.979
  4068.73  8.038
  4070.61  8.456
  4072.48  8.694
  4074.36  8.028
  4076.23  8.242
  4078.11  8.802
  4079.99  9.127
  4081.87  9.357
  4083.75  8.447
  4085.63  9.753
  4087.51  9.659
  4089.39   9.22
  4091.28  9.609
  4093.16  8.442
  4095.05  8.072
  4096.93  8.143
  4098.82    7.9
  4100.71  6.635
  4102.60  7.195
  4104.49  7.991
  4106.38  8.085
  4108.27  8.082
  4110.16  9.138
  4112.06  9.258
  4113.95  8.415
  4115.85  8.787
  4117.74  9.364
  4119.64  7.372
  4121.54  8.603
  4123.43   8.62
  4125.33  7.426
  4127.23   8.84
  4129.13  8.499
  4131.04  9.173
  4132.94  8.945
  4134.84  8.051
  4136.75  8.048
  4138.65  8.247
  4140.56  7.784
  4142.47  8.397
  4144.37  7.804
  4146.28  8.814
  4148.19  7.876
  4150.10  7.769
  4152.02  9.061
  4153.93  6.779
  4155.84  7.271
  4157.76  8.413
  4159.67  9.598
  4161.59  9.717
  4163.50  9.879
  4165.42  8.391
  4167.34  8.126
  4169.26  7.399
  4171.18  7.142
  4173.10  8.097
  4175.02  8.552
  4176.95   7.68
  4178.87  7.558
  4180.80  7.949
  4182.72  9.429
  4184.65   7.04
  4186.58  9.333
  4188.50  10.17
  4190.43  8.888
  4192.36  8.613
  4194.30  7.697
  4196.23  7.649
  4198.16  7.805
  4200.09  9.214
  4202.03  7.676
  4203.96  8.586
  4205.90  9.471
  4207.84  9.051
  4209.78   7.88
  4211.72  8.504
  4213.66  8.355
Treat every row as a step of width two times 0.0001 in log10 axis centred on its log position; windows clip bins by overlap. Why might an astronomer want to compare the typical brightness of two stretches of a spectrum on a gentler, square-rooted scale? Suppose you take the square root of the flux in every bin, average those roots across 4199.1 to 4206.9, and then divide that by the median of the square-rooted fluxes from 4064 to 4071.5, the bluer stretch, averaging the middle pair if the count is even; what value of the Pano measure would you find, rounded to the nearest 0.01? 1.03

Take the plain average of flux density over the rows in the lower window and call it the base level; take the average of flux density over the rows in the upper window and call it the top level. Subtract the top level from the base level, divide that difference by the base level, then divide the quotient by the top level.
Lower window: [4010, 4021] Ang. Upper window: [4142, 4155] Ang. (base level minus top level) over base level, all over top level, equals 0.009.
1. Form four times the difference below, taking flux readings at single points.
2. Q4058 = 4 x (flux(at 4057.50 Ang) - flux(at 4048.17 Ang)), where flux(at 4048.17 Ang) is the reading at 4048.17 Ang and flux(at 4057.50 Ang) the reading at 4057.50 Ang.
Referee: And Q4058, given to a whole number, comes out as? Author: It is 1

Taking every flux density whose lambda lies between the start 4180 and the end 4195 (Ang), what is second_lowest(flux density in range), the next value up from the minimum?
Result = 7.697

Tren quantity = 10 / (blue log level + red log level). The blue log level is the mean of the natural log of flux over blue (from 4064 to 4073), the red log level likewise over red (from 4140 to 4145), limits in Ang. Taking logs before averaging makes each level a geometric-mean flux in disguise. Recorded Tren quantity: 2.38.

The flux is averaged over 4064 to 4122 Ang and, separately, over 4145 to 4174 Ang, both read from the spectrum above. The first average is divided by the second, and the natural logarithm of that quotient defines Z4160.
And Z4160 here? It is 0.03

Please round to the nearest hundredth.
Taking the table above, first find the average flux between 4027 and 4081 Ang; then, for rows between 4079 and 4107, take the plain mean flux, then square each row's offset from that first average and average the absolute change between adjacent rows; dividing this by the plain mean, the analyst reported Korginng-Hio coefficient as 0.11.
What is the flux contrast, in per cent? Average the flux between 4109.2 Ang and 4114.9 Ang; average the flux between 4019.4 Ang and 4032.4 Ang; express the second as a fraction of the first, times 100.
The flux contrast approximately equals 96.6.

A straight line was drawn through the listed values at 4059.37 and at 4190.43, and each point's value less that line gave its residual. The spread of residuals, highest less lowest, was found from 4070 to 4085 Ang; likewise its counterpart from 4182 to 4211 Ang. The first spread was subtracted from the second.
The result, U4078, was 1.8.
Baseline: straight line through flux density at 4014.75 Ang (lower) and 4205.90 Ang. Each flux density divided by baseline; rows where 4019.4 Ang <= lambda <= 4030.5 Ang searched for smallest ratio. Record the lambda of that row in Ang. 4029.57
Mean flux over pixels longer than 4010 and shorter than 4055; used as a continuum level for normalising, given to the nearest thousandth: 8.464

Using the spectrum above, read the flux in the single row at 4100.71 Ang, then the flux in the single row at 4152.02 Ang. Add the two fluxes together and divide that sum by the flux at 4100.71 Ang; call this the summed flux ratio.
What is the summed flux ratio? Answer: 2.37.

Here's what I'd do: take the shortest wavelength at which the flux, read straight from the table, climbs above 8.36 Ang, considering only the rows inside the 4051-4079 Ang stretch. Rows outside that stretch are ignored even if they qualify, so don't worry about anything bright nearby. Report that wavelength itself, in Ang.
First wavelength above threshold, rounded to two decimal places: 4051.90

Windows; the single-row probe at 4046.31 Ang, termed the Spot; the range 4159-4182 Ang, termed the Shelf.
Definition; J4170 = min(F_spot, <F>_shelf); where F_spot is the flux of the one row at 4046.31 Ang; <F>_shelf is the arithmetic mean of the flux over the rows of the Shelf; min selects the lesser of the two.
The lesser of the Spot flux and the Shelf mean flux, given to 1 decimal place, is 7.5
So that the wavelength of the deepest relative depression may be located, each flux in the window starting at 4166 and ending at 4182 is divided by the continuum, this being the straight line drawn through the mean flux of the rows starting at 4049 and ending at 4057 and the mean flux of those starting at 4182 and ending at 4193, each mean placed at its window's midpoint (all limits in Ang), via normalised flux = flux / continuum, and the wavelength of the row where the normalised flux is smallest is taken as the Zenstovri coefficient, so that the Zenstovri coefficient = 4171.18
